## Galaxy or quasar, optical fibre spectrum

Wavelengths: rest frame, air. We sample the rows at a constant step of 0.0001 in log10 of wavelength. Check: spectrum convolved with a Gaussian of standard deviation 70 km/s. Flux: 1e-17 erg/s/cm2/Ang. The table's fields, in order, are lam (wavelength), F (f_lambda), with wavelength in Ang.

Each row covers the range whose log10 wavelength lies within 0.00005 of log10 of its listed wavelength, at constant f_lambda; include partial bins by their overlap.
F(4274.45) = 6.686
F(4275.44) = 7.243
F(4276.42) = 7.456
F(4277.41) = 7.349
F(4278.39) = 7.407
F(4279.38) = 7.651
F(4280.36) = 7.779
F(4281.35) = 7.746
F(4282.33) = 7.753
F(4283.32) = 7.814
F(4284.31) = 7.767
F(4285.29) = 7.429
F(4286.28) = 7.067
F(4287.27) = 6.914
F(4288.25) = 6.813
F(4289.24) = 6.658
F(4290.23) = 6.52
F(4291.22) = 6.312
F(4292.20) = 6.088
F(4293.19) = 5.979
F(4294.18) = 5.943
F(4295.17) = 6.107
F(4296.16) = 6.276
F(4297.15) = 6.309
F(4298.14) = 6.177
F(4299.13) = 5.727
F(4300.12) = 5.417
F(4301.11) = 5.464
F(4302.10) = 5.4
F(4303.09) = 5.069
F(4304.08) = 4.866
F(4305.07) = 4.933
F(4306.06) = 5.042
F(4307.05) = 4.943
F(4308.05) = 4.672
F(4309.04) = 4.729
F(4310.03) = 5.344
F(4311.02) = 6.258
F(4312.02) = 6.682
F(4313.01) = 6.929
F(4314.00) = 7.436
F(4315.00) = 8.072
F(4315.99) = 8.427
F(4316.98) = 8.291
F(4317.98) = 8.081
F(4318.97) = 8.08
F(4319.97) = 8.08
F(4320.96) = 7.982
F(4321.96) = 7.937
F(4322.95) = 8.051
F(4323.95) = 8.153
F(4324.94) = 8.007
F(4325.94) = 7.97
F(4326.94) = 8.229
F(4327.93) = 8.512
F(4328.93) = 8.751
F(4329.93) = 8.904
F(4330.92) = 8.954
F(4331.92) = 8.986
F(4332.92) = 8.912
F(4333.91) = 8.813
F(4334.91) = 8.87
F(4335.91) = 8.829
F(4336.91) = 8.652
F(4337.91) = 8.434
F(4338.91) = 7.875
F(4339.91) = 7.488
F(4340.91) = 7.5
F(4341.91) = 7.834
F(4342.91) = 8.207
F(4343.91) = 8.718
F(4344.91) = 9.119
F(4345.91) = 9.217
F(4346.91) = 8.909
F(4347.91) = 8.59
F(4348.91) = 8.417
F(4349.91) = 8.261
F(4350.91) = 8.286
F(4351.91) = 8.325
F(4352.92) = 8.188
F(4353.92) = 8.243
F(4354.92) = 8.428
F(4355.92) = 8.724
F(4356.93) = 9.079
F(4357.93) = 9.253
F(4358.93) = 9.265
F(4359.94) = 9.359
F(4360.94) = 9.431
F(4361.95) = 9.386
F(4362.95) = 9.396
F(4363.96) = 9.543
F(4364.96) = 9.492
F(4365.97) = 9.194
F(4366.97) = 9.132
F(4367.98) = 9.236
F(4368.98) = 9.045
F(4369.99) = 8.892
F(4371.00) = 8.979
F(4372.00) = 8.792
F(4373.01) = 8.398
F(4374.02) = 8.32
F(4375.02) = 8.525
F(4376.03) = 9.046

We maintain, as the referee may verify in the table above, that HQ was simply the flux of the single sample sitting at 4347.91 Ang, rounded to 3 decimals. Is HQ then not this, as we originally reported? 8.590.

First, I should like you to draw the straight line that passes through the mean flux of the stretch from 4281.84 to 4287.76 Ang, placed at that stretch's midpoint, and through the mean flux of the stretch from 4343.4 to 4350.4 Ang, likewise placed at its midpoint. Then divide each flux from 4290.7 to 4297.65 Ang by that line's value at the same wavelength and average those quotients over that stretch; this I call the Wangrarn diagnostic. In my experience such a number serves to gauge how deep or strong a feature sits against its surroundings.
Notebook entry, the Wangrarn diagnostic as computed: 0.80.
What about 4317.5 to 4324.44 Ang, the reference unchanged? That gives 0.98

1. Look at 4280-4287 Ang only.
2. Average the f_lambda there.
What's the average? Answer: 7.6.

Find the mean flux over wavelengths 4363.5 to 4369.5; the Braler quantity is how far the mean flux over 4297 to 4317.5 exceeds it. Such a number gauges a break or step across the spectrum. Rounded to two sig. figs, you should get -3.3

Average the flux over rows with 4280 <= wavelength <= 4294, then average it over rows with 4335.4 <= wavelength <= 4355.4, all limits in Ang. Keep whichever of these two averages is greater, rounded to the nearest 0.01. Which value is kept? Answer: 8.38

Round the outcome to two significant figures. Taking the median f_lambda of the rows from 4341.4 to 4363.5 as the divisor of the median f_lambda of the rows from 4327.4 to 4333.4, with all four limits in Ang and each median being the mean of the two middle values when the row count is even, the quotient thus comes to 1.0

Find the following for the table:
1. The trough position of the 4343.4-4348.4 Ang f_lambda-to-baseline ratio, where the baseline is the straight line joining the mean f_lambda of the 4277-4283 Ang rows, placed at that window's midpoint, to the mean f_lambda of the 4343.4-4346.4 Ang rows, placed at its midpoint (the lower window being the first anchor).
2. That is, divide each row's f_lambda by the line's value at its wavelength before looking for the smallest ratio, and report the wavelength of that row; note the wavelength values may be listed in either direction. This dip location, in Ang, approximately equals 4347.91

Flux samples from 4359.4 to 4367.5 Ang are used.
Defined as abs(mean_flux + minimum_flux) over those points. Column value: 18.5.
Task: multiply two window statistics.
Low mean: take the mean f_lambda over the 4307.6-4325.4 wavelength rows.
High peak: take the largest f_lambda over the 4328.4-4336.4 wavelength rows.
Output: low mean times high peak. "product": 66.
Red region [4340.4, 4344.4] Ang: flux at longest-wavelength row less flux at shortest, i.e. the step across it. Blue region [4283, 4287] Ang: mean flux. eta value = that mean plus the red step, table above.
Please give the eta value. 8.7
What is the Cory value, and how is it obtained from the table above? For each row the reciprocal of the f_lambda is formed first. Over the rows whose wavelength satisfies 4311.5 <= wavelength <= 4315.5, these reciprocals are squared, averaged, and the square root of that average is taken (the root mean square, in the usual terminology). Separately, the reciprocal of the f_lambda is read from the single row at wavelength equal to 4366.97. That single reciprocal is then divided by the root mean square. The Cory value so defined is 0.79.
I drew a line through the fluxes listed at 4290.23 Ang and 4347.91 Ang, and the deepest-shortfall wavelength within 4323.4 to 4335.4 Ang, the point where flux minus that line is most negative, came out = 4325.94 Ang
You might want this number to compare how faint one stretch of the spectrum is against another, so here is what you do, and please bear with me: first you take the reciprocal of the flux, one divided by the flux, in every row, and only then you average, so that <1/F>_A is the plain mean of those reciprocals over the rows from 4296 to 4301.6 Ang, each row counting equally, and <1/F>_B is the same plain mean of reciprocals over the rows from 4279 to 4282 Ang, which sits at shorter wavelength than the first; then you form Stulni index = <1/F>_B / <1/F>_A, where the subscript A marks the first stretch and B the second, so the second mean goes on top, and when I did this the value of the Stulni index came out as 0.76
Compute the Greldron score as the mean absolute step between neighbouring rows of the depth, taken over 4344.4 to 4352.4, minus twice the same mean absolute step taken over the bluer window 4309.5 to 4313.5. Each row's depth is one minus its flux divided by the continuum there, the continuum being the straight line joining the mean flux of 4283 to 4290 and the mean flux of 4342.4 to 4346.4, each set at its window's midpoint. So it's -0.110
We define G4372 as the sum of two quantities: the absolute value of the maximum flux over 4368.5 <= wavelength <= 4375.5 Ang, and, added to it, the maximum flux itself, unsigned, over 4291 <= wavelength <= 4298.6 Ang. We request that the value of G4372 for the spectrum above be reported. 15.4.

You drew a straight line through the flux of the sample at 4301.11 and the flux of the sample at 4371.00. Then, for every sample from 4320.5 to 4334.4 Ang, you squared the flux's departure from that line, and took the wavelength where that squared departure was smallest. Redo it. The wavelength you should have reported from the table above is 4325.94 Ang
